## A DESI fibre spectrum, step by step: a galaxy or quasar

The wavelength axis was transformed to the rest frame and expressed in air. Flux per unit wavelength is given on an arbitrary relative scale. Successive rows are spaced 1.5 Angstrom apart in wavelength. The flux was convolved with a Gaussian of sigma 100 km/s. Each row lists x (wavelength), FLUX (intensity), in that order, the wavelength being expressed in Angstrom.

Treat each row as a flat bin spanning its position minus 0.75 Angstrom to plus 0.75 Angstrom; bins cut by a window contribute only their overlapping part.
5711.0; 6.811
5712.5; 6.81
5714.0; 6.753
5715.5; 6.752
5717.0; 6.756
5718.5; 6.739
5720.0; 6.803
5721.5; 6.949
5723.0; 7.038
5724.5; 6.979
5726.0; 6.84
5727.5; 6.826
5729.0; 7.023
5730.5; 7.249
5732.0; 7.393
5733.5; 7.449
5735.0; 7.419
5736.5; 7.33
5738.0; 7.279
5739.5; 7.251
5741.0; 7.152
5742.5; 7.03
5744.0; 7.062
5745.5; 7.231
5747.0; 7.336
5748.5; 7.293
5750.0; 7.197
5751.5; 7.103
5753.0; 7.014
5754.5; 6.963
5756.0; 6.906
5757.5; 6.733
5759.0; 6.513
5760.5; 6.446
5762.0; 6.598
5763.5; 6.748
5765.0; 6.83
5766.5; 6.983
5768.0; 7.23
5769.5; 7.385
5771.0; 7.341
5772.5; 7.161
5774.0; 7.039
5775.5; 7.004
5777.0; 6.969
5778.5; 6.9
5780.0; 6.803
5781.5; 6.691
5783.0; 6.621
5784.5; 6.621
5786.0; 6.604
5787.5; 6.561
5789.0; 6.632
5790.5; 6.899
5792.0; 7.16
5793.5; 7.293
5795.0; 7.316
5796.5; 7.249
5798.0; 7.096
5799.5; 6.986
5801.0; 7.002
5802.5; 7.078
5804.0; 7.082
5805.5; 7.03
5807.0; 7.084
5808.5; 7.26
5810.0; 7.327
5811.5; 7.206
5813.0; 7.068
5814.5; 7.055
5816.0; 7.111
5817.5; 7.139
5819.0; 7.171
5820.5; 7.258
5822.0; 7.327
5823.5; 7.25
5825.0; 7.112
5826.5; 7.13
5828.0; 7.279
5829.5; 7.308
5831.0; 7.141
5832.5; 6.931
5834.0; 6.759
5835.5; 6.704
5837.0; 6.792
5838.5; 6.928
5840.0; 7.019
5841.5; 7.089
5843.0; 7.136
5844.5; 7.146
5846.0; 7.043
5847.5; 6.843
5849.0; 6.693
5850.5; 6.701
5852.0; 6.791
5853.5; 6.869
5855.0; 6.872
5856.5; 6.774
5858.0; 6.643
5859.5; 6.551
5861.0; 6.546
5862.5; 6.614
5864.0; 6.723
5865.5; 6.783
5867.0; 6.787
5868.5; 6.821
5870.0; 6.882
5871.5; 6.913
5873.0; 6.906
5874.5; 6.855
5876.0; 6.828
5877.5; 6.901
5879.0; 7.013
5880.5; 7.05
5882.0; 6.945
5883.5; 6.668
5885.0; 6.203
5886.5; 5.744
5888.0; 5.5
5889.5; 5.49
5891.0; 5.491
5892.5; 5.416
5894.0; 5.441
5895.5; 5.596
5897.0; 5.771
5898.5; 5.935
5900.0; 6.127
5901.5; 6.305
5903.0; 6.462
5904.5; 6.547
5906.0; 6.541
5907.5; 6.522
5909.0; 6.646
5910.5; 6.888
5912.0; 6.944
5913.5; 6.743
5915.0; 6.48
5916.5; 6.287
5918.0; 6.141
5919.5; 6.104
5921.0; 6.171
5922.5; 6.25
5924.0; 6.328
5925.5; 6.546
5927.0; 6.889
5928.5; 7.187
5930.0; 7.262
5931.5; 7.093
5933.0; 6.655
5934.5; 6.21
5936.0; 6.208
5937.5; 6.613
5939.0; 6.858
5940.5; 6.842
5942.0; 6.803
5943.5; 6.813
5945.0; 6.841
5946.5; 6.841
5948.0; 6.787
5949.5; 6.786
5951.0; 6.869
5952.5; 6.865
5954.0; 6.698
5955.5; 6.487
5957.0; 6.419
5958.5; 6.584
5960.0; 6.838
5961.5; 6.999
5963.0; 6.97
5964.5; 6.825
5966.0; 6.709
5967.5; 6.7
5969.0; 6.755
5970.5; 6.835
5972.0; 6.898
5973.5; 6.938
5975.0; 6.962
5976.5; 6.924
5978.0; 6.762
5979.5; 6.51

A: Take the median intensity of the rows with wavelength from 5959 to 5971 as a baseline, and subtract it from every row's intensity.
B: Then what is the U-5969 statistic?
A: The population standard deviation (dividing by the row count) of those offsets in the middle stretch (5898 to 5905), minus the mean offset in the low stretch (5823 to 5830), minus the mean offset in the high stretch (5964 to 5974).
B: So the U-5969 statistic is -0.1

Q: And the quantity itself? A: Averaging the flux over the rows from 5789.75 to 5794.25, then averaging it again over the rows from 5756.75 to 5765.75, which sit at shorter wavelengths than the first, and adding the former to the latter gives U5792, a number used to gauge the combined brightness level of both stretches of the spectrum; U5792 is 13.8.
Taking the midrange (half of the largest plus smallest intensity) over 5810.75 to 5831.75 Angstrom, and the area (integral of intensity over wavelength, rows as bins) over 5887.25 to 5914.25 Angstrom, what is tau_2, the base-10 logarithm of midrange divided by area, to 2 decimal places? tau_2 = -1.36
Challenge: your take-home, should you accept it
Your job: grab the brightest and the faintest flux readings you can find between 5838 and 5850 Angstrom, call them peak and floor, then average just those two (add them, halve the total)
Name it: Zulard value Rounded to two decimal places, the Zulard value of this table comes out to 6.92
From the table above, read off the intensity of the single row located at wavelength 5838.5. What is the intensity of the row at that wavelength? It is 6.928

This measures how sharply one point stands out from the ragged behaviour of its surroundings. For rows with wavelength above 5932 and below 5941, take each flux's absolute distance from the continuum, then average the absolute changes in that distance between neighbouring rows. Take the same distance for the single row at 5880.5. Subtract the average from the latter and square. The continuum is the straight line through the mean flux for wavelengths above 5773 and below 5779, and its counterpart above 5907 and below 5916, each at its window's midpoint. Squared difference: 0.006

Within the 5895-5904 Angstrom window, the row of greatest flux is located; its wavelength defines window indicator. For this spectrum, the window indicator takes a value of 5903.0 Angstrom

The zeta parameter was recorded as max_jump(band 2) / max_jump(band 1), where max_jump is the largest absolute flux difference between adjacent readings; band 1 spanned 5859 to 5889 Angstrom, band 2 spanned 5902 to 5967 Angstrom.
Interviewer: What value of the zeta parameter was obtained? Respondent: 0.96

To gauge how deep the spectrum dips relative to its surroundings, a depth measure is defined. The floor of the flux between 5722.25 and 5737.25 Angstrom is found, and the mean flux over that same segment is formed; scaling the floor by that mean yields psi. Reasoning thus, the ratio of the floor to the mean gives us 0.954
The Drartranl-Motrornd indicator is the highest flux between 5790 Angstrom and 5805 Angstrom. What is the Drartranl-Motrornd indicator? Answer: 7.316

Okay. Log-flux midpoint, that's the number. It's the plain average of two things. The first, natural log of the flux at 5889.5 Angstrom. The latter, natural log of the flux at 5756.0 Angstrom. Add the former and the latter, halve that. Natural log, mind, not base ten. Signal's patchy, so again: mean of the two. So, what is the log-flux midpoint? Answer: 1.82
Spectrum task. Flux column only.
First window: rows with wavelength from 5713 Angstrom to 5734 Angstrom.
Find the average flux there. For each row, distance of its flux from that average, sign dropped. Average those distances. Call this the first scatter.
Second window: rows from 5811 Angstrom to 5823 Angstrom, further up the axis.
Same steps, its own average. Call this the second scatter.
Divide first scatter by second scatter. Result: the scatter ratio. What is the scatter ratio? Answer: 2.6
